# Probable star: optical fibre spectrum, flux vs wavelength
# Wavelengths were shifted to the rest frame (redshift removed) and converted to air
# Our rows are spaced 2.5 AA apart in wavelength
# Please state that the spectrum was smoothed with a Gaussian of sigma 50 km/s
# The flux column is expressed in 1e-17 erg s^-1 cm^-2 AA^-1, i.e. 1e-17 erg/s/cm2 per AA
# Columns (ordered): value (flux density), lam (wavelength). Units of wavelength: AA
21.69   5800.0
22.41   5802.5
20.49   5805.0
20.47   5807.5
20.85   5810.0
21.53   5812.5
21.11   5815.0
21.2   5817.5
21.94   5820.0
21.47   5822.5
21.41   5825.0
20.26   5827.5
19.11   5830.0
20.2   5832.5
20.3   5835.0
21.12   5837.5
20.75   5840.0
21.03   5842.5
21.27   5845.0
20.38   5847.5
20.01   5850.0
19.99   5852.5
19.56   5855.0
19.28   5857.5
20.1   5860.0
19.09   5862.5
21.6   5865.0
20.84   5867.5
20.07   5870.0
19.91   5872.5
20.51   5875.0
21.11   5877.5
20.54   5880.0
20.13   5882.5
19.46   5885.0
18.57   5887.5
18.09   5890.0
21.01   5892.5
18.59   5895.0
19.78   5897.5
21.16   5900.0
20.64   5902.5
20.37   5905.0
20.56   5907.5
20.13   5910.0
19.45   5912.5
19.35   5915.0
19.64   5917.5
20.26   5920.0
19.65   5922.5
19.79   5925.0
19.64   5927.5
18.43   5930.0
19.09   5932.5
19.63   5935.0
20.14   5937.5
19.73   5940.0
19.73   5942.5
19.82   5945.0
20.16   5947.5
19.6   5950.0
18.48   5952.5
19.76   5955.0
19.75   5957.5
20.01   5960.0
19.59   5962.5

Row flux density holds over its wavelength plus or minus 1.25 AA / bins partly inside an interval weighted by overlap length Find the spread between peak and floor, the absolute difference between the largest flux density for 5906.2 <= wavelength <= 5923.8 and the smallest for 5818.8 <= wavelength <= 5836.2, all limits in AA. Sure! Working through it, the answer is 1.45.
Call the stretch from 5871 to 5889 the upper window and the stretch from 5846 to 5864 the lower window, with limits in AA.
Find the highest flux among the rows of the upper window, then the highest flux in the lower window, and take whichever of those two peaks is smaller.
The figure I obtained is 20.4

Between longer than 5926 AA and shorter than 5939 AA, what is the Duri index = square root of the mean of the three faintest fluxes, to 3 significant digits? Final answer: 4.36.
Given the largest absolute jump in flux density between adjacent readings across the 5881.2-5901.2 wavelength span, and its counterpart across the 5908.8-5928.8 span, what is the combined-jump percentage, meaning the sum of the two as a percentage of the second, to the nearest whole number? 529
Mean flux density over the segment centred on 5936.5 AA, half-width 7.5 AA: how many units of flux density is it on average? 19.5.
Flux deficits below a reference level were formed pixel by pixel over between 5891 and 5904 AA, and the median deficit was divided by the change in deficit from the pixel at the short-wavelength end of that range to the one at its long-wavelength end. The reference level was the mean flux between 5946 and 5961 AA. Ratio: -3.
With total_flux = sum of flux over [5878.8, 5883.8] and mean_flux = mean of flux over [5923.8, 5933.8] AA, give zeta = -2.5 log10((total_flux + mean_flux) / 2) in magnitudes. -3.69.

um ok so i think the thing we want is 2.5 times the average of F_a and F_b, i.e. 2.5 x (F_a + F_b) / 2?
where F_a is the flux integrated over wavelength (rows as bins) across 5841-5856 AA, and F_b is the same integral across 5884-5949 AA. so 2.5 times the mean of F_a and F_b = 1985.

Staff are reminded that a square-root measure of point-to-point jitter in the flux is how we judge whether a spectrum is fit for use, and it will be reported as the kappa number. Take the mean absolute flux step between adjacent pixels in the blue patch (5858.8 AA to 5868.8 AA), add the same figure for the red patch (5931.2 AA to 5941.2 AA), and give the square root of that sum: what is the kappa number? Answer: 1.38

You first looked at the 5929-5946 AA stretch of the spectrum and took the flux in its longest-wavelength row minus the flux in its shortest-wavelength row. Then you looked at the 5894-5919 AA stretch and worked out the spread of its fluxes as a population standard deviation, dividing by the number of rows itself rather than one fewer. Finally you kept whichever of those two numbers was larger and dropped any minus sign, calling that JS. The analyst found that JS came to 1.4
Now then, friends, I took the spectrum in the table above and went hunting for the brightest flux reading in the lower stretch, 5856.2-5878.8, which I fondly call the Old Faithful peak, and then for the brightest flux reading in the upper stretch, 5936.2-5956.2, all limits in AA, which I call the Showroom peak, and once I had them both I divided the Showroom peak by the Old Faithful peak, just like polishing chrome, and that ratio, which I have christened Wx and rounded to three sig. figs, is 0.933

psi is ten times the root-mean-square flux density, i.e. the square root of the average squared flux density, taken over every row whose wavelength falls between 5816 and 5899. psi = 203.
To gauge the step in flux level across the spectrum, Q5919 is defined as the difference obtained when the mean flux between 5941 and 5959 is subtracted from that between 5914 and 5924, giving 0.11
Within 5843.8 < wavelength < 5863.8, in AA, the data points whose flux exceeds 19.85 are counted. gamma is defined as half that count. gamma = 2.5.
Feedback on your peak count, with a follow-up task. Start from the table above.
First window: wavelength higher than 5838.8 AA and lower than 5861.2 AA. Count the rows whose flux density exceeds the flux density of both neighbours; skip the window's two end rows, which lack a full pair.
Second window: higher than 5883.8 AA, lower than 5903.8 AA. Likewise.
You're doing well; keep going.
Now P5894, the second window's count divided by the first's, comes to 2.0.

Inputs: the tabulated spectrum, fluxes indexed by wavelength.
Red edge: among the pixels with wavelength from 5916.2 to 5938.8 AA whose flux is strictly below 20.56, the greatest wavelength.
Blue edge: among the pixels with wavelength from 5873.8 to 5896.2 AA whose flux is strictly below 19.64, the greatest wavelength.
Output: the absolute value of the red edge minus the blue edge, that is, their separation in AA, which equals 42.5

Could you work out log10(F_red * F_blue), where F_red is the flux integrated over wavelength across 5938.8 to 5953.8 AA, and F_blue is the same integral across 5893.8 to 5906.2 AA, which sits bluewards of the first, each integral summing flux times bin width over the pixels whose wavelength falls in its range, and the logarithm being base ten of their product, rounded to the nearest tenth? 4.9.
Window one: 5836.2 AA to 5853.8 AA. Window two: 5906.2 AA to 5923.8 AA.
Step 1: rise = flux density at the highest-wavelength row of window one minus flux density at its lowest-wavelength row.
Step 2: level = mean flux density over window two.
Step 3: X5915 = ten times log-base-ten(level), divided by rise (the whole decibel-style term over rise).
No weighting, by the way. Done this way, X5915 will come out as -11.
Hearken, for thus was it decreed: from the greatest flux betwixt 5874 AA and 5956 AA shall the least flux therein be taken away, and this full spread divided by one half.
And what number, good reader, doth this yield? 6.1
